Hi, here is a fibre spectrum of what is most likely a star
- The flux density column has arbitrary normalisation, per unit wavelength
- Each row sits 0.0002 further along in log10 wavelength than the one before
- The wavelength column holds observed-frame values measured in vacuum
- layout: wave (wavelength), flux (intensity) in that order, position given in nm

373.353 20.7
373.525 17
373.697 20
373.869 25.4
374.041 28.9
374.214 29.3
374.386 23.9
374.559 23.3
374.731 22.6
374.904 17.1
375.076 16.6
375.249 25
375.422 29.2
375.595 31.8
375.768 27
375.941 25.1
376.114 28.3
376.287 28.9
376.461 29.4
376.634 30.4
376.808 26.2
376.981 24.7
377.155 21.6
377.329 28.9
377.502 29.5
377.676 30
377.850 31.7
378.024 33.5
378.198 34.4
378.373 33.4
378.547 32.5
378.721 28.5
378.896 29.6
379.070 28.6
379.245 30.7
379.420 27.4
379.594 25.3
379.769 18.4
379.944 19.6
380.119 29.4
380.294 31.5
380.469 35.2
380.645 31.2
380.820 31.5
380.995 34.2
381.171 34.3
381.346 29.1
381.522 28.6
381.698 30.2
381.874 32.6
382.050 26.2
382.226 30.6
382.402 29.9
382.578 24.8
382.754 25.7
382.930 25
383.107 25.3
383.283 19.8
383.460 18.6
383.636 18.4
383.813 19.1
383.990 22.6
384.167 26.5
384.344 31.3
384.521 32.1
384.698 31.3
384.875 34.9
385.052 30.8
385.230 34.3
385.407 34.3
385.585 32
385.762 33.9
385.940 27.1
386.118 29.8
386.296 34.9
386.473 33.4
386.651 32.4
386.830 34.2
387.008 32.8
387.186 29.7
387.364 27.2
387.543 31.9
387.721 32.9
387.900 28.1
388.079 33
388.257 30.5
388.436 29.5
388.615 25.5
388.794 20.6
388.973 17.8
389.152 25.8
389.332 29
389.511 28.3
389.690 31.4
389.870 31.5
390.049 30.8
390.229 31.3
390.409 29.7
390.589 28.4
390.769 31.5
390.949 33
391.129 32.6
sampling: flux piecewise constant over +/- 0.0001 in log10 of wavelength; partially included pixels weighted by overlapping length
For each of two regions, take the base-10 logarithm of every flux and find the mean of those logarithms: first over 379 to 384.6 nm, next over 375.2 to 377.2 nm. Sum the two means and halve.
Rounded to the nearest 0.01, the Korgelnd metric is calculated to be 1.43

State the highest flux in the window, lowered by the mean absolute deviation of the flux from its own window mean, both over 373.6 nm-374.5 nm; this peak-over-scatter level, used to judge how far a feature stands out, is 26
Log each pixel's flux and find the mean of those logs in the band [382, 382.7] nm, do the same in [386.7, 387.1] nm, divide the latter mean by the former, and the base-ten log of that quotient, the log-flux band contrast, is 0.02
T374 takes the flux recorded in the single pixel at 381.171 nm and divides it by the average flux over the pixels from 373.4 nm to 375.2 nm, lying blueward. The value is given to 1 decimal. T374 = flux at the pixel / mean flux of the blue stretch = 1.5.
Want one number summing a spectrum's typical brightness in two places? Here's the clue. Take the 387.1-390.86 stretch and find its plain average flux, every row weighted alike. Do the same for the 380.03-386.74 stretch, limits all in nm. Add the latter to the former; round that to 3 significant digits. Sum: 58.1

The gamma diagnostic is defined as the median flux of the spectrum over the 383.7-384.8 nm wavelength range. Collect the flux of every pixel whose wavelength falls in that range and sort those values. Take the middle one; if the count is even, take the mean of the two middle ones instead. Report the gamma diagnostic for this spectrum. 28.9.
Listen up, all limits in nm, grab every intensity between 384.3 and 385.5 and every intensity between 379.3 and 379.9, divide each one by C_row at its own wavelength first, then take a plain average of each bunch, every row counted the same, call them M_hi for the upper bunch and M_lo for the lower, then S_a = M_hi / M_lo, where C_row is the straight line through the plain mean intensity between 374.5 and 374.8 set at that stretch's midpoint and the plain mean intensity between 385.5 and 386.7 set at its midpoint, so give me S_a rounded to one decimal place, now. 1.2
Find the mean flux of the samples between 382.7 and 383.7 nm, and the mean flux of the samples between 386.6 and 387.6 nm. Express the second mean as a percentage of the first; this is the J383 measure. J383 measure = 142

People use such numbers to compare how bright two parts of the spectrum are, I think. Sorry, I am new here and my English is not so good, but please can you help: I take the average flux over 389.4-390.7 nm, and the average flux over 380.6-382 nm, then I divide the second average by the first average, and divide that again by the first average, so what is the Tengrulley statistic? 0.034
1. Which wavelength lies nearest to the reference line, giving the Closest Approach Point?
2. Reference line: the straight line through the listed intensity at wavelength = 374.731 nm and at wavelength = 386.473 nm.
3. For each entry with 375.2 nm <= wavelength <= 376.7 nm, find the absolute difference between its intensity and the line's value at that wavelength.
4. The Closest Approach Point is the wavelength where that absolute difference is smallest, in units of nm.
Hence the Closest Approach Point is 375.941 nm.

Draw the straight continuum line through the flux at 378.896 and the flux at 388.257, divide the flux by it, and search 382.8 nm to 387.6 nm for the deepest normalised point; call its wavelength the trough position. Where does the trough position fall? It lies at 383.636 nm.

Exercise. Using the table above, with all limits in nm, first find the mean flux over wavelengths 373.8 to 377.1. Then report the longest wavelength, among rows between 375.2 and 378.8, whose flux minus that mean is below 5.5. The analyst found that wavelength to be 378.721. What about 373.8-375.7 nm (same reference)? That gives 375.422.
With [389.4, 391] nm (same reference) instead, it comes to 390.589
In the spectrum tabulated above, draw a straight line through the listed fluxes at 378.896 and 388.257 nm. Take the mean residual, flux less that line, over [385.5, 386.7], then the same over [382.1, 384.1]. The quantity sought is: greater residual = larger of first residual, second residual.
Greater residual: 1.6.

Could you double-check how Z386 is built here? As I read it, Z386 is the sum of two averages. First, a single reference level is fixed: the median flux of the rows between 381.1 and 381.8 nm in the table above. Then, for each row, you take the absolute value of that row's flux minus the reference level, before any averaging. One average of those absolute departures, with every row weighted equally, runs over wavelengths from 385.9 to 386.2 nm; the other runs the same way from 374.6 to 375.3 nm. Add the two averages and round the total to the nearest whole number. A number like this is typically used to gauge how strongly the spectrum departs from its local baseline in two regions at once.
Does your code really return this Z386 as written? 11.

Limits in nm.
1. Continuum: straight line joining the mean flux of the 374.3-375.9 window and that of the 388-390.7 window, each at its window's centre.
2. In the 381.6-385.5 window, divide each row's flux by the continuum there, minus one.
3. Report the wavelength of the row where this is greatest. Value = 384.875 nm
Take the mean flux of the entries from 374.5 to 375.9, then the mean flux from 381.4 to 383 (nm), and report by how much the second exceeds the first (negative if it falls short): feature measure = 4.1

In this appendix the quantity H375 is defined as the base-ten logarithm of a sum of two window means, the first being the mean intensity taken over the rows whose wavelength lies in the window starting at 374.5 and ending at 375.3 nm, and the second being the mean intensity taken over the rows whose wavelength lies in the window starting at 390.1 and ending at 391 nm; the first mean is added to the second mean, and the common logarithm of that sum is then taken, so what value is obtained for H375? 1.71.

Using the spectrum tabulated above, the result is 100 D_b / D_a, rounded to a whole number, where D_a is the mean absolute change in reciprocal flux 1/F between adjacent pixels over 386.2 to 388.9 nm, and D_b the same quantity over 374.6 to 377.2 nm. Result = 158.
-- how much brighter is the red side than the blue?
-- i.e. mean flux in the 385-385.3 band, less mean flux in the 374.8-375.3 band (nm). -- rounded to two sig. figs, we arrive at 13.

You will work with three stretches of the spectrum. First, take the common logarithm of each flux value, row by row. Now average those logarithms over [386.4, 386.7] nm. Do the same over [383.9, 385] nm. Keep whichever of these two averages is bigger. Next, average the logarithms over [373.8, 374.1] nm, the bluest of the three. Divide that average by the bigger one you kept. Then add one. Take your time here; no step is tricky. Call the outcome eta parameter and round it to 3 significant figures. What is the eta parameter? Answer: 1.94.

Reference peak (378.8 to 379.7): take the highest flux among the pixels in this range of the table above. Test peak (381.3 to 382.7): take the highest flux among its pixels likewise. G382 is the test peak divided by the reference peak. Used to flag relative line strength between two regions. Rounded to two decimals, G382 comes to 1.06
